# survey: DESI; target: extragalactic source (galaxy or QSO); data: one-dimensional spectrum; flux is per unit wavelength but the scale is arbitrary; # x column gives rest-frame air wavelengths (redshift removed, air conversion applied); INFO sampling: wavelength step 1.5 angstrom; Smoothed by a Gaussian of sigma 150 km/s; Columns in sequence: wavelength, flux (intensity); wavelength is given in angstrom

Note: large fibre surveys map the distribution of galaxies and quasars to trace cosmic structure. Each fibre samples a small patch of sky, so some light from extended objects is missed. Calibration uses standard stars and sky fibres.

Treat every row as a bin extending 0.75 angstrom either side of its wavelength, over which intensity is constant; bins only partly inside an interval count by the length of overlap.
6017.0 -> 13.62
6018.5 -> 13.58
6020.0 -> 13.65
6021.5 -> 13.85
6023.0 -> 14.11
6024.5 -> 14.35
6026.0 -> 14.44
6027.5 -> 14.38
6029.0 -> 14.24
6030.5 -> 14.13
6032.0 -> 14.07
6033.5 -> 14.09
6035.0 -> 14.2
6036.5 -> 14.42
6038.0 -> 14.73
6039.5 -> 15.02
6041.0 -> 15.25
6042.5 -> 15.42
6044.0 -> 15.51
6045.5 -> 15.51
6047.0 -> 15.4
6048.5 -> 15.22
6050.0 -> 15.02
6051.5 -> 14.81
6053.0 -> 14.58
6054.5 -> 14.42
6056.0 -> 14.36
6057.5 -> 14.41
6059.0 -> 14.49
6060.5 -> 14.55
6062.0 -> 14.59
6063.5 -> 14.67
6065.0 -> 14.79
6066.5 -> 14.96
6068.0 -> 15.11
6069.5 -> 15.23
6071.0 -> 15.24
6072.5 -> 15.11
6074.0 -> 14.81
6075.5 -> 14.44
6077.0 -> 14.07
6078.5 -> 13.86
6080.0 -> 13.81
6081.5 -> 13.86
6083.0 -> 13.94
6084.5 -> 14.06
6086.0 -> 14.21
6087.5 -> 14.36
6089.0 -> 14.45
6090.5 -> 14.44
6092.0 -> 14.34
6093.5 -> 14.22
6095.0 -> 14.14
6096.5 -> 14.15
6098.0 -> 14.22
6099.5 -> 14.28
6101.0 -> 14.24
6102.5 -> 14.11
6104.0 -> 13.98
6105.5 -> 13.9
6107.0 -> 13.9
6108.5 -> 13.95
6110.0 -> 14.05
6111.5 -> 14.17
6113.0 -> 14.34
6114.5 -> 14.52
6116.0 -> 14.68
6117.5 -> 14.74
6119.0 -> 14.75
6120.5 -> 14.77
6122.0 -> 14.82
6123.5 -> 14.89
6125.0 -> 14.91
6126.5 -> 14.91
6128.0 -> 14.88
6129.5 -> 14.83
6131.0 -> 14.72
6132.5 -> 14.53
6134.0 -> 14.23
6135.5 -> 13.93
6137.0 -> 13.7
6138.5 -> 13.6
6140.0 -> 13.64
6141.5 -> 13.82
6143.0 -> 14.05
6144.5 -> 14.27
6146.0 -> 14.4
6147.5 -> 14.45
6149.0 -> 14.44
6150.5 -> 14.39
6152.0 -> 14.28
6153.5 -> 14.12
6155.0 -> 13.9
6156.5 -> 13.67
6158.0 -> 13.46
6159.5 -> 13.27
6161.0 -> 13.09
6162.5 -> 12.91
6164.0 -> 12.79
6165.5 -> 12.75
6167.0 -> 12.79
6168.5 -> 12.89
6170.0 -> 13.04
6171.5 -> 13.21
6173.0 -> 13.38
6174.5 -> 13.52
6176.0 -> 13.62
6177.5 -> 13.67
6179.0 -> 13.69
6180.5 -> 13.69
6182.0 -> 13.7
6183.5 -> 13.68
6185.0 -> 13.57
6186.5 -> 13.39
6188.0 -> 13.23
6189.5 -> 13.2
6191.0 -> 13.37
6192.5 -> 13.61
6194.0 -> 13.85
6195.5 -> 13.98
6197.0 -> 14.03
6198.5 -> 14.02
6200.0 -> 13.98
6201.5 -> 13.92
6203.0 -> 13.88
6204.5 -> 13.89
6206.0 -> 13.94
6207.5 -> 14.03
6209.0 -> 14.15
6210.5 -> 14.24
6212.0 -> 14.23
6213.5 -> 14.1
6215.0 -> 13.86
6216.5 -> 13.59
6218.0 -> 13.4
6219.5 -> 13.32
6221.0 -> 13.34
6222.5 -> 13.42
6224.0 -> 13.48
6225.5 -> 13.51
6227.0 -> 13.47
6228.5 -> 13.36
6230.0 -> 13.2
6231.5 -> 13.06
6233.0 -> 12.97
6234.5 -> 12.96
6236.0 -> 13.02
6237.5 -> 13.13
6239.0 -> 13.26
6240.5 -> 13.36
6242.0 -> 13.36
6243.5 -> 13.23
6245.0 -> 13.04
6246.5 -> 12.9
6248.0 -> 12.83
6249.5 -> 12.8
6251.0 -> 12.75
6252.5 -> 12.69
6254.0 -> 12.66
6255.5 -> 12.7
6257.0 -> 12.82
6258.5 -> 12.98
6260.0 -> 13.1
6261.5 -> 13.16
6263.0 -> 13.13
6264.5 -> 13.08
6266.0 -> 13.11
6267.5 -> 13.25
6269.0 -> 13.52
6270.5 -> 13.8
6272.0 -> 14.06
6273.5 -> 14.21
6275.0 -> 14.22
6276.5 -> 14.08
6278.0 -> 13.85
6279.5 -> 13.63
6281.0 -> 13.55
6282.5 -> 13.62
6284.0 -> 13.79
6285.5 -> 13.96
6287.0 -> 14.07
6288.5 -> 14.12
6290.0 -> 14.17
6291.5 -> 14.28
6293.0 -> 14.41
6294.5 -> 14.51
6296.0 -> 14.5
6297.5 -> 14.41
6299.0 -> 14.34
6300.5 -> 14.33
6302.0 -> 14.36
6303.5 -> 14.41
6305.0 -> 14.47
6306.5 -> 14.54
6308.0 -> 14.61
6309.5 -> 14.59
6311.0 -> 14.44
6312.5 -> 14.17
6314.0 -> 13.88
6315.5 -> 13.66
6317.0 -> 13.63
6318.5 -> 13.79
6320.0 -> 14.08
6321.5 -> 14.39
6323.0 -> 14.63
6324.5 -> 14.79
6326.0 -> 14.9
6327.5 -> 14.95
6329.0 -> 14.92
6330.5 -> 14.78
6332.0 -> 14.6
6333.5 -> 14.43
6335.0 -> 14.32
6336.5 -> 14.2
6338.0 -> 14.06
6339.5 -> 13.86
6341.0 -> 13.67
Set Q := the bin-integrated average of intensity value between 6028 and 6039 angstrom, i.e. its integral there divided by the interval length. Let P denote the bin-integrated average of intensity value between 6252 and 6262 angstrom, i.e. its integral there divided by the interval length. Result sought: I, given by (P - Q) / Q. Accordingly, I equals -0.10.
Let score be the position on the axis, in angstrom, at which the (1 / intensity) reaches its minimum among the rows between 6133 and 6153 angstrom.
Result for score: 6147.5 angstrom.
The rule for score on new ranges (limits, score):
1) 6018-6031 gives 6026.0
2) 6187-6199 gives 6197.0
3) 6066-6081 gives 6071.0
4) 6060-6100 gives 6071.0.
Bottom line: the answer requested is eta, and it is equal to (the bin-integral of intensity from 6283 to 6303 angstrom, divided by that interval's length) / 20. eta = 0.712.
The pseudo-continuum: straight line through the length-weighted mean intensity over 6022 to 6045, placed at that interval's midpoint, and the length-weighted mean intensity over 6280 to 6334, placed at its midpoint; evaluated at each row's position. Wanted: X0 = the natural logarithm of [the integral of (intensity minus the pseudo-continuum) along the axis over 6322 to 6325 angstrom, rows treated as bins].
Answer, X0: 0.2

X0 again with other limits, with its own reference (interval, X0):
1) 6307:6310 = -0.1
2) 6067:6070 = 0.6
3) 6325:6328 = 0.6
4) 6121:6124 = 0.1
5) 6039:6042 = 0.6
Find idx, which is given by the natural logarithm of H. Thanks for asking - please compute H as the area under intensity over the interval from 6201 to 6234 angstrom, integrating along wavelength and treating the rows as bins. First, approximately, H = 450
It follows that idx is 6.11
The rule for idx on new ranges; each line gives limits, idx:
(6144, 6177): 6.10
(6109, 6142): 6.17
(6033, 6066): 6.19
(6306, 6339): 6.16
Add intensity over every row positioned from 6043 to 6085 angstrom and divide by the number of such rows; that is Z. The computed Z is 14.7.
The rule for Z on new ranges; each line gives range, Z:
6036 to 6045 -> 15.1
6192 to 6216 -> 14.0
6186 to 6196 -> 13.5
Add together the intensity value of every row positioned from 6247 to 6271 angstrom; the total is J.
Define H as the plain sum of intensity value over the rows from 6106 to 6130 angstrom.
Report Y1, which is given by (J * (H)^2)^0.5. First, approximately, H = 233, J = 208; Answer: 3365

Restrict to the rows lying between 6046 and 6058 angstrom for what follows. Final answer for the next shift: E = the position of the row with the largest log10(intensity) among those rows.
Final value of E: 6047.0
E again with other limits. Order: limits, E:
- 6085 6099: 6089.0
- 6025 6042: 6041.0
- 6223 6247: 6225.5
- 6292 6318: 6308.0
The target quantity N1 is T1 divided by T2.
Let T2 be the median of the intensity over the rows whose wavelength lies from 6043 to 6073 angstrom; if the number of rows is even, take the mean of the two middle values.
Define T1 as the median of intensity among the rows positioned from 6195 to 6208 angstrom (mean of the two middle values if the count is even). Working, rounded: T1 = 14.0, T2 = 14.9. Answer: 0.94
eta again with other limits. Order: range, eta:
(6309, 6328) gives 0.714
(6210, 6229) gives 0.682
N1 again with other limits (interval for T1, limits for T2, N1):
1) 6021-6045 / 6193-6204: 1.03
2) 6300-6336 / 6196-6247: 1.07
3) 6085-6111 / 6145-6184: 1.04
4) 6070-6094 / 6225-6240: 1.08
